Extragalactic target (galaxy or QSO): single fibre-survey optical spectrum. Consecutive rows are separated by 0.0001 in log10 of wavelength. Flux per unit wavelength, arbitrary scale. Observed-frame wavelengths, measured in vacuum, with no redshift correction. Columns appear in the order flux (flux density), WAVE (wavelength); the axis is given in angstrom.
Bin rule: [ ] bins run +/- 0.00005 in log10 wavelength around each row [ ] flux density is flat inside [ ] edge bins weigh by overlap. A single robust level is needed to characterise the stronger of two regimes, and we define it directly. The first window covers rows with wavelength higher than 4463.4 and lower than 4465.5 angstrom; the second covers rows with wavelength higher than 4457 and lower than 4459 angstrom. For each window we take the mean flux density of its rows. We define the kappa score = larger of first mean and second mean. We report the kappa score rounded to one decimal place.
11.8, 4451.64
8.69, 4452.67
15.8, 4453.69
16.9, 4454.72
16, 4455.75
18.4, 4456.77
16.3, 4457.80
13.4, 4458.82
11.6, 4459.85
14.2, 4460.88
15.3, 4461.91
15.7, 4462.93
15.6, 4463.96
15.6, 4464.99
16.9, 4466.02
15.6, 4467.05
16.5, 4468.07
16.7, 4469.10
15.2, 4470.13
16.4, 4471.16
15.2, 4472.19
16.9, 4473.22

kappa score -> 15.6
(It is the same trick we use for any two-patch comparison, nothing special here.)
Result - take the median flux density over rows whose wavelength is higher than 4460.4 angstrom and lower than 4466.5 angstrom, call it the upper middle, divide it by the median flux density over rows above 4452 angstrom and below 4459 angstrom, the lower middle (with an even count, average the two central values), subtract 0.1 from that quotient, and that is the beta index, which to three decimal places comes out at 0.875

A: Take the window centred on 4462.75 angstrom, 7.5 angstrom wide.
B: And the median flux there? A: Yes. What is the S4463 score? 15.6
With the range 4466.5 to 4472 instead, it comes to 16.4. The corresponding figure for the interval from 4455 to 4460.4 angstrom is 16.0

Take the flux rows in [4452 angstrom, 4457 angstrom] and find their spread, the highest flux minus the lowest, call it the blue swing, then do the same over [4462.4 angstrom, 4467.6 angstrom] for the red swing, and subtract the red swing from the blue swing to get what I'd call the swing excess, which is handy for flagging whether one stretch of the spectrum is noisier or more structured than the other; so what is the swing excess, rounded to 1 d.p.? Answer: 8.4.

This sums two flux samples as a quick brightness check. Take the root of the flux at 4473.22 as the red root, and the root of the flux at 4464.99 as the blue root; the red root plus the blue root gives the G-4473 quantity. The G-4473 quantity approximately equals 8.06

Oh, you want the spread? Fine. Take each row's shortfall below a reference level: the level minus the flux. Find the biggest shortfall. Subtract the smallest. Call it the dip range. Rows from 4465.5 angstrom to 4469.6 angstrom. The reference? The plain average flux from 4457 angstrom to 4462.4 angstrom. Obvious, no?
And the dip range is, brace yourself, 1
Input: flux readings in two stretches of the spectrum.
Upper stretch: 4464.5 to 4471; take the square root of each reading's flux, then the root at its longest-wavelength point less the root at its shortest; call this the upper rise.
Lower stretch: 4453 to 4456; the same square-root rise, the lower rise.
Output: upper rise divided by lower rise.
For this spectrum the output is -2.0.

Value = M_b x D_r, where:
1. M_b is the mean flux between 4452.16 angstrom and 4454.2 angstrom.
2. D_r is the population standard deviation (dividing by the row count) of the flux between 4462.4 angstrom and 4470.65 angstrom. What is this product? 7.2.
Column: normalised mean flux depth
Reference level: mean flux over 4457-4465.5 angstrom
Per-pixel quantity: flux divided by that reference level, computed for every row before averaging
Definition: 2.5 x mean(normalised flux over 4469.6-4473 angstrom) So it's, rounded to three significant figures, 2.65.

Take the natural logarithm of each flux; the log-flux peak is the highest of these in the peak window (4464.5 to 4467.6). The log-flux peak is 2.83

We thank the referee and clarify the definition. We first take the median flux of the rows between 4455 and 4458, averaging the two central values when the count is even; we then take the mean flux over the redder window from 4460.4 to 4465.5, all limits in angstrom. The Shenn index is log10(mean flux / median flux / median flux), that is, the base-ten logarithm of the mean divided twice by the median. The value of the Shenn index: -1.24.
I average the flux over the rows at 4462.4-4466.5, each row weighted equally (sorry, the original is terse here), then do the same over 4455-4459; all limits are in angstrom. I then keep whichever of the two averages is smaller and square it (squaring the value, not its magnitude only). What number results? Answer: 254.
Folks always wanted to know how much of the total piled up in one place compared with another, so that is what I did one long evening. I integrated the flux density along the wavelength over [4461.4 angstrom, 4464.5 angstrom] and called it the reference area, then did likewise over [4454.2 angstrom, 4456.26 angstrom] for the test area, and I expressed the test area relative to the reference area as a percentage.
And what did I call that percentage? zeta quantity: 70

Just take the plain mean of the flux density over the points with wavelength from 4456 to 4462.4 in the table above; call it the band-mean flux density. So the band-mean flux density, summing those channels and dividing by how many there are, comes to 14.9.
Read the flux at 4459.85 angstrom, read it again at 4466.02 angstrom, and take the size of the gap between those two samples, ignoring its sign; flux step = 5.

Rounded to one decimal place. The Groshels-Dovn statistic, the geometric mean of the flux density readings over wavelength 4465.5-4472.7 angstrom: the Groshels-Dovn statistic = 16.1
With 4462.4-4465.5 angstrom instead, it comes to 15.6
